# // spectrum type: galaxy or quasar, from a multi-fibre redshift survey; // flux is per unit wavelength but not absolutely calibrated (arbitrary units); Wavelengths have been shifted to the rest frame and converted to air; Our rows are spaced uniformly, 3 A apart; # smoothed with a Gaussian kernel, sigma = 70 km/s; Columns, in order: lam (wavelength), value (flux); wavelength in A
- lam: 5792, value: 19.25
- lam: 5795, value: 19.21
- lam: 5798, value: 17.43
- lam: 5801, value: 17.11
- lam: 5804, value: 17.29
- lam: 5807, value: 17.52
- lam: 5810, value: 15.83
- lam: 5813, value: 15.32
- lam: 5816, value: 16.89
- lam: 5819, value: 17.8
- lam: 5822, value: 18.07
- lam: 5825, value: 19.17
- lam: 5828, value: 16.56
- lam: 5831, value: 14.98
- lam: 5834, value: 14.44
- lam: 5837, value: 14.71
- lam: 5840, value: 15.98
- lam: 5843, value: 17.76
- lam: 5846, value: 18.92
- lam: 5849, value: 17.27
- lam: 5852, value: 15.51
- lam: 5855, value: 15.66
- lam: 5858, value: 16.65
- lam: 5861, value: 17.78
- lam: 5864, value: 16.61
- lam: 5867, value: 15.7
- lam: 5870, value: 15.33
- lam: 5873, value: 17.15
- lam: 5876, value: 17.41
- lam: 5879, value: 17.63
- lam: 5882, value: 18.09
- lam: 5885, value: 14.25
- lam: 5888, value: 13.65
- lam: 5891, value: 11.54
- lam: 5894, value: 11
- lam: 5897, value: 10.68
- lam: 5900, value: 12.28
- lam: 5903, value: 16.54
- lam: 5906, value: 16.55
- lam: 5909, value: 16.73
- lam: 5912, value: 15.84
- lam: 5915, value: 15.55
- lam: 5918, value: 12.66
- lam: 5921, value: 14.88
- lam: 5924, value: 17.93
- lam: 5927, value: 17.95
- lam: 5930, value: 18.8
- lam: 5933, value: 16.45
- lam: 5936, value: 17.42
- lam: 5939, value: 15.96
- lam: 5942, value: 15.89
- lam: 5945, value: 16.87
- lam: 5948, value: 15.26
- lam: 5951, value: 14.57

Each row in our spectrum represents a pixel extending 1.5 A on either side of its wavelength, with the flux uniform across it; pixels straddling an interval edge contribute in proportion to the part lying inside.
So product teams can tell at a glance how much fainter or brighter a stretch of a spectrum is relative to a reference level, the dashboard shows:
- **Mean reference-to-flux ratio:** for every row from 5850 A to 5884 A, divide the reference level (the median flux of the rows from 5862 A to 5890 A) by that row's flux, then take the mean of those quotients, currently 1.00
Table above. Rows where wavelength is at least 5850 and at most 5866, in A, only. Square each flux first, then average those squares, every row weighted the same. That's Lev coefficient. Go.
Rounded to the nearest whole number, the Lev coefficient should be 271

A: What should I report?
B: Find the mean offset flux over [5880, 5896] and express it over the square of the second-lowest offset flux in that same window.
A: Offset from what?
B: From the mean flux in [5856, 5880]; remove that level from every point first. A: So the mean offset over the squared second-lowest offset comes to -0.11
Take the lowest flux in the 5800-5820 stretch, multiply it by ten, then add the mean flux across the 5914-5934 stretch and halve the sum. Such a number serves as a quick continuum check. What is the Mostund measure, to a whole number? 85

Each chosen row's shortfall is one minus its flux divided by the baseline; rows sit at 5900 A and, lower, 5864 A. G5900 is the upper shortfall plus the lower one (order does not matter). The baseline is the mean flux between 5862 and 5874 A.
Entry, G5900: 0.2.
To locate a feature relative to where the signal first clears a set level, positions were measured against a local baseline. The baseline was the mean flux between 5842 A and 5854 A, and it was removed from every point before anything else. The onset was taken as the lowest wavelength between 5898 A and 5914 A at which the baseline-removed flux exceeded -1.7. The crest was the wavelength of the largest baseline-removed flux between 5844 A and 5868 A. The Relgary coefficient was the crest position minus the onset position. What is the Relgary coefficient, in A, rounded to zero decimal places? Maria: -57 A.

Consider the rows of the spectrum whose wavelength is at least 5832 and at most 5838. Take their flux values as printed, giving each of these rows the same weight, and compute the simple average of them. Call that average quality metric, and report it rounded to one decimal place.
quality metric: 14.6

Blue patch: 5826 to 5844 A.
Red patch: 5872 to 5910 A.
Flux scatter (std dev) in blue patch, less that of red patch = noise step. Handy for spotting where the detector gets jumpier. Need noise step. -1.5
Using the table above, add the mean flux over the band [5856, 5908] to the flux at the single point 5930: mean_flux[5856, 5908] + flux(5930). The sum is 34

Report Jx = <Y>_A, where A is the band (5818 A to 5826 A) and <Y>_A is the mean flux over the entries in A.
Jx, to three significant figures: 18.3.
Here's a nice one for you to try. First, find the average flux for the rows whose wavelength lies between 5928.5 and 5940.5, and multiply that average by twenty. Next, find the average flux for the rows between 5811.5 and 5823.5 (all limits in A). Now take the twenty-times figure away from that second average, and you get -326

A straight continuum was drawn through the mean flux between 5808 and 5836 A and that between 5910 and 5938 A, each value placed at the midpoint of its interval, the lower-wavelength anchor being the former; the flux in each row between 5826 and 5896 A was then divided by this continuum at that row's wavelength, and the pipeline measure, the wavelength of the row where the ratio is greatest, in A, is 5846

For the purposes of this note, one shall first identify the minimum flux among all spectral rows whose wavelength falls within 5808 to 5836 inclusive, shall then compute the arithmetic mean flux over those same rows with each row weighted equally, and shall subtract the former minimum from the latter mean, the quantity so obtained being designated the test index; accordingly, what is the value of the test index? 2.1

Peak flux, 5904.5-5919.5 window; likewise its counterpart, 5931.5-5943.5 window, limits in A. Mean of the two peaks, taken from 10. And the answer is -7.1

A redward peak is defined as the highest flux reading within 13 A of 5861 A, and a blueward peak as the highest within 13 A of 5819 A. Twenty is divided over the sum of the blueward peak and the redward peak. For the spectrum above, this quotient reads 0.541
